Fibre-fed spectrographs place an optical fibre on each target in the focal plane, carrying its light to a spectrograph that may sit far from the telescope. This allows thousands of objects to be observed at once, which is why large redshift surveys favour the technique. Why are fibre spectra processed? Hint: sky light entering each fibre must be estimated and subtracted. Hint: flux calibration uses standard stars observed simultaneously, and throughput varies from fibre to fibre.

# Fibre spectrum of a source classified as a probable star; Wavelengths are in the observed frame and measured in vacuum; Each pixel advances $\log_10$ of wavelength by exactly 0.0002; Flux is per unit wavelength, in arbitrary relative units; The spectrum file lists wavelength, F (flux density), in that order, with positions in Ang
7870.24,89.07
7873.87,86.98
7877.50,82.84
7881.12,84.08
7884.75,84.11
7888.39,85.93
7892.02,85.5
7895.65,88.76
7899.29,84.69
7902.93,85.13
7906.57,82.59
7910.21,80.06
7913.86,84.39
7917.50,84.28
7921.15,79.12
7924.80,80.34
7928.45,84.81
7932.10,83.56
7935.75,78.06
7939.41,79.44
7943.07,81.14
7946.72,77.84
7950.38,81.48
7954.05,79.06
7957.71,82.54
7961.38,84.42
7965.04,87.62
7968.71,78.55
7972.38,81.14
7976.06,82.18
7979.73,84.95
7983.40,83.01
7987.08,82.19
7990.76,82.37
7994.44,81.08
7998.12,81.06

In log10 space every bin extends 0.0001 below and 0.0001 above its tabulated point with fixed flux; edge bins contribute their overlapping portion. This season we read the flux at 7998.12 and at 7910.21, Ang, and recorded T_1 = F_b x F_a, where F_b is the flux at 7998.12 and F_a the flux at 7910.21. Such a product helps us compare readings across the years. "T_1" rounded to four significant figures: 6490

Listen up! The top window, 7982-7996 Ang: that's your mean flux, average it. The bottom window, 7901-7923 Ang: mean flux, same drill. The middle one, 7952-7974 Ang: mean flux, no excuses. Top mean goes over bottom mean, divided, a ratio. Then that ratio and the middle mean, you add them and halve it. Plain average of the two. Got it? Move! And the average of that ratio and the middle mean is 41.6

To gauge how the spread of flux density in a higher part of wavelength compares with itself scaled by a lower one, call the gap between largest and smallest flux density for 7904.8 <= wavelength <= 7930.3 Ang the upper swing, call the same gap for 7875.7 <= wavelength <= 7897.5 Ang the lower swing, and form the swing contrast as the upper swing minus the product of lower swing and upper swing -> -28.0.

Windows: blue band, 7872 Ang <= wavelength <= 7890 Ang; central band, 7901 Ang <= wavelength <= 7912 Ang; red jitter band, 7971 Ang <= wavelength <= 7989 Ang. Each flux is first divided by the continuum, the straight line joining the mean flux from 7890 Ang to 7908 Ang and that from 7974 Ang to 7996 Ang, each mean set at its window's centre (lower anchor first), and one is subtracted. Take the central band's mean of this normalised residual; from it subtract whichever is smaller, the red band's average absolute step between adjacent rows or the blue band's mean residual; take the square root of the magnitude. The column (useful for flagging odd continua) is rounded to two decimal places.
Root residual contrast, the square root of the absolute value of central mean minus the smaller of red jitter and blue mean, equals 0.13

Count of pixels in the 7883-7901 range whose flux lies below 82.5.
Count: 0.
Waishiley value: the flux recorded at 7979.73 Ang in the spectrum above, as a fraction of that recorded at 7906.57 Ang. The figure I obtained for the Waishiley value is 1.03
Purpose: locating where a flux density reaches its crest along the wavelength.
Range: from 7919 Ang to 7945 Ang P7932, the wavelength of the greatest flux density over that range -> 7928.45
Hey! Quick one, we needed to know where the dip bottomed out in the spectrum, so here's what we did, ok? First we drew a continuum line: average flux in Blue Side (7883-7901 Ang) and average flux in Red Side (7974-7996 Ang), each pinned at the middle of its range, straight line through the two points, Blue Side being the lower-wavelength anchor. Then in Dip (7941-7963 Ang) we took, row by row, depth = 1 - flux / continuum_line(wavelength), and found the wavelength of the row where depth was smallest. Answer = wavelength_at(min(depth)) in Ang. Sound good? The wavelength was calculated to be 7961.38 Ang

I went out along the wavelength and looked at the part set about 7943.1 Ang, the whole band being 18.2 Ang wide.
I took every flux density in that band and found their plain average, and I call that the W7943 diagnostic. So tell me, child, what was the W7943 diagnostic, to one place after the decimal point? 79.6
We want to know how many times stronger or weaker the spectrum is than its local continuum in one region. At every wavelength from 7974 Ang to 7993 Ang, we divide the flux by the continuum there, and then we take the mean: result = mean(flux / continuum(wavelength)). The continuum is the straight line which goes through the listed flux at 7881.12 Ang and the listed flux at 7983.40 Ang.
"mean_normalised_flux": 1.00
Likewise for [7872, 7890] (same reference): 1.01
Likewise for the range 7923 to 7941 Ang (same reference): 0.97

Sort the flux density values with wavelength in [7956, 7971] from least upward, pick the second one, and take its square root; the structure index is 9.09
